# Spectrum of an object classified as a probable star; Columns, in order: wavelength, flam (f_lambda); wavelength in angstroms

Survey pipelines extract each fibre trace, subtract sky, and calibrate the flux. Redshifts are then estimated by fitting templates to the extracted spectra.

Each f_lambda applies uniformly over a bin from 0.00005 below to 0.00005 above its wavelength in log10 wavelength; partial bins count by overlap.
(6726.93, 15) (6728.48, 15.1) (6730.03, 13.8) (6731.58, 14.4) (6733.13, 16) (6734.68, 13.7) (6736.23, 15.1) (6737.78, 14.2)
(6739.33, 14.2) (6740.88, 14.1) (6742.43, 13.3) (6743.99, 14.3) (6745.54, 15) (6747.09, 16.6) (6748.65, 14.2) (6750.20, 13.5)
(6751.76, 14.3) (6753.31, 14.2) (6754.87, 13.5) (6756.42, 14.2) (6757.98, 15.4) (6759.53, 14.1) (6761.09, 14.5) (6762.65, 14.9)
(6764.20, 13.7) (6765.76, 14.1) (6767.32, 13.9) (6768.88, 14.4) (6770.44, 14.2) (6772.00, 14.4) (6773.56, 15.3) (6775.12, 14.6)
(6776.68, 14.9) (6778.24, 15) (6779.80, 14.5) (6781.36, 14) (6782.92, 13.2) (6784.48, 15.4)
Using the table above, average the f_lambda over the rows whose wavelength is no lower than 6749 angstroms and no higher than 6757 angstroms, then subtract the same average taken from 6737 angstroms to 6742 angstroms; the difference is -0.2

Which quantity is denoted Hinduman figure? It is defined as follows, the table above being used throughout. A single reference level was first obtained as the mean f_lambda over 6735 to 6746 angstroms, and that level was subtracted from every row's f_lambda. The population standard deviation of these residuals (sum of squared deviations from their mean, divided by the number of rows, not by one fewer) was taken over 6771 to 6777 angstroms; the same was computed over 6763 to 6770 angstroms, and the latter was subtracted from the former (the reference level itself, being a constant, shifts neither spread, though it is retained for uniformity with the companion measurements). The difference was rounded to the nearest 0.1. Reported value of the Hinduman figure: 0.1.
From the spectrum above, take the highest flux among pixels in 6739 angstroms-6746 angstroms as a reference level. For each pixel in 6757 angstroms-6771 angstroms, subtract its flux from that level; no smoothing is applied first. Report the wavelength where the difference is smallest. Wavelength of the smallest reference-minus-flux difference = 6757.98 angstroms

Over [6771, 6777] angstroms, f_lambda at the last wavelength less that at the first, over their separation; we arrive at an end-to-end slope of 0.11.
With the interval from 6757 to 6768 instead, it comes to -0.16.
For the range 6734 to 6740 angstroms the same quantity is 0.11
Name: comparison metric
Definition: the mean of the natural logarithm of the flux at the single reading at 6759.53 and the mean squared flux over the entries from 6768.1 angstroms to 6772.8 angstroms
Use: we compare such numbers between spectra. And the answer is 104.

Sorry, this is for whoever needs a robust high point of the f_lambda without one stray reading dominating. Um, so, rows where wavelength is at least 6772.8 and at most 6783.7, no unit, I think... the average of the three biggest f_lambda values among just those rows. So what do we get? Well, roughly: 15.1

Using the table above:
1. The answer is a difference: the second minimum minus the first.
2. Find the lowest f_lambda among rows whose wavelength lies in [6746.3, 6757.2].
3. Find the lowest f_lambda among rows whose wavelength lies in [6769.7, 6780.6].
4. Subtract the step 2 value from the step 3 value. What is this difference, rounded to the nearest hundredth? 0.70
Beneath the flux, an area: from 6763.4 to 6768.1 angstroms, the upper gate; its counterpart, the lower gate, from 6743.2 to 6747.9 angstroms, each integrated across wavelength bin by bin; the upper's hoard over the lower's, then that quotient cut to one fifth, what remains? 0.182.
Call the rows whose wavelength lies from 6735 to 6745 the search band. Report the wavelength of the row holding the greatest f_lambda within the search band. 6736.23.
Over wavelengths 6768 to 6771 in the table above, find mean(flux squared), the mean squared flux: 204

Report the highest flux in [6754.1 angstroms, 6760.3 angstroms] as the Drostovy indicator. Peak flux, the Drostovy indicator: 15.4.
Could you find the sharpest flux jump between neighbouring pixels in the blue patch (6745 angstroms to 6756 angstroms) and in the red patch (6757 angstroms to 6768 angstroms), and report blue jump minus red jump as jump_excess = 1.1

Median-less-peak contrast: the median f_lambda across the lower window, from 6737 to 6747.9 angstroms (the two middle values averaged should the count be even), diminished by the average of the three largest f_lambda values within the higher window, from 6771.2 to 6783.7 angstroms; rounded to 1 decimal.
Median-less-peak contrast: -0.9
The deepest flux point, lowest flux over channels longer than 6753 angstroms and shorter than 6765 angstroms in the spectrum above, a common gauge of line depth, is 13.5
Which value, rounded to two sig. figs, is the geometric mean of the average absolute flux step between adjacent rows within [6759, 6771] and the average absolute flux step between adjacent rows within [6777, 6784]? 0.53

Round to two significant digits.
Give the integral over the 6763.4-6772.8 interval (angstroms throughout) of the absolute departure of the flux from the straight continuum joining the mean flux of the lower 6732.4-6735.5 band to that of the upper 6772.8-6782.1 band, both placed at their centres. 5.9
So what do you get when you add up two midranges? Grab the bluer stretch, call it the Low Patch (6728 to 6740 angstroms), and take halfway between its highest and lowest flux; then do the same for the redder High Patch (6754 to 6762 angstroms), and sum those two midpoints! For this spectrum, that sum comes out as 29.3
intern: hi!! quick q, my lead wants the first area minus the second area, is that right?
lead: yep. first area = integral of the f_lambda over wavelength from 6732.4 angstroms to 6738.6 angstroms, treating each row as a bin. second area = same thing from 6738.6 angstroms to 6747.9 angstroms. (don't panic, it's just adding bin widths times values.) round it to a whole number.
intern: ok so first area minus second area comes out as -44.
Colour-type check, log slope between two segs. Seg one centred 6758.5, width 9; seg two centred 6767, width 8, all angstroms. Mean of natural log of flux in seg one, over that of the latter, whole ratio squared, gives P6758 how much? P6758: 1.02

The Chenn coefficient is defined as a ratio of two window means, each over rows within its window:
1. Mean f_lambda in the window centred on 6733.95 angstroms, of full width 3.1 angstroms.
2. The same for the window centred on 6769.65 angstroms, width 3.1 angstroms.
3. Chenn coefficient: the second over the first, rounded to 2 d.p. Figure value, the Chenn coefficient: 0.96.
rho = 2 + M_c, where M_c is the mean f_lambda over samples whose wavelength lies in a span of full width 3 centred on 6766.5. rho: 16.0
